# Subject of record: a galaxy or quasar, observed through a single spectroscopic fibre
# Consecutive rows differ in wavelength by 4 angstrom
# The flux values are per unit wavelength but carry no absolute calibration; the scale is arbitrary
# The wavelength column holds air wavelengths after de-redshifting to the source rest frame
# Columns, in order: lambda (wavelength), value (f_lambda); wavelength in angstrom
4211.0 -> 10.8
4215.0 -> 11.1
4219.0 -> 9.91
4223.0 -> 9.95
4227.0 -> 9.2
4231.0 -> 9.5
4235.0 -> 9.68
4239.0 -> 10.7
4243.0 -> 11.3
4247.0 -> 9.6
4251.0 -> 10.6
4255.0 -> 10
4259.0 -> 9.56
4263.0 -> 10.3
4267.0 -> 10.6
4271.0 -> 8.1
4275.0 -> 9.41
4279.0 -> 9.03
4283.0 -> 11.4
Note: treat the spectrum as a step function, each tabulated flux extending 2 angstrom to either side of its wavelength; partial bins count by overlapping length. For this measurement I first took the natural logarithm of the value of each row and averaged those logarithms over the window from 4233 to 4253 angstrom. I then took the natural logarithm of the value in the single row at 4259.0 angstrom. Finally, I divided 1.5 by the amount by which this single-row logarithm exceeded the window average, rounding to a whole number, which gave -19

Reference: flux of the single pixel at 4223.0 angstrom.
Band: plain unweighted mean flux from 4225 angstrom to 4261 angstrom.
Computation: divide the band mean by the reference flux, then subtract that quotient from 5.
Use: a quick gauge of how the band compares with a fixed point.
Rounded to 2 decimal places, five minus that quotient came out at 3.99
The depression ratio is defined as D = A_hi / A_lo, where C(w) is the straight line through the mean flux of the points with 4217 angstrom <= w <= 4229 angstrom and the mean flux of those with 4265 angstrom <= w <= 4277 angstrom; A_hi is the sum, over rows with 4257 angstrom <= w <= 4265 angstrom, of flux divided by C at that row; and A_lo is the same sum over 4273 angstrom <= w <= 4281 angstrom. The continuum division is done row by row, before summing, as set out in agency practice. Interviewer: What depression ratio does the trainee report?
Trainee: 1.07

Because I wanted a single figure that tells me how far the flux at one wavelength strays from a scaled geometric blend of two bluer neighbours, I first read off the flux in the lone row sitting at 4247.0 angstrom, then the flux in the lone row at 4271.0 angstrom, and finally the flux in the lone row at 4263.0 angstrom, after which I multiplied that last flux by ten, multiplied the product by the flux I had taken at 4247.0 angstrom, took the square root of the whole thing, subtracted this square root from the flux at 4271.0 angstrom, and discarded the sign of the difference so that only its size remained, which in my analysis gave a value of 23.3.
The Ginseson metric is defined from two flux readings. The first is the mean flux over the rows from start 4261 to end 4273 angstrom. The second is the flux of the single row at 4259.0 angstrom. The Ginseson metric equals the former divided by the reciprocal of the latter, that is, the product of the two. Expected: 92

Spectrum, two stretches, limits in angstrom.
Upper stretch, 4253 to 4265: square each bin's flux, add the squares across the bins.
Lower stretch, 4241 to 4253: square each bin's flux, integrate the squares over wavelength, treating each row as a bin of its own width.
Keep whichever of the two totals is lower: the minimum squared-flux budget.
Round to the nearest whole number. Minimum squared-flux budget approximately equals 297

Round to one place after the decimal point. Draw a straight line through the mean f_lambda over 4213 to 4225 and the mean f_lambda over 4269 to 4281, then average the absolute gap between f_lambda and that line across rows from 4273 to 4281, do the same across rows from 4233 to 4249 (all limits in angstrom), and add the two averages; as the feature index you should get 1.1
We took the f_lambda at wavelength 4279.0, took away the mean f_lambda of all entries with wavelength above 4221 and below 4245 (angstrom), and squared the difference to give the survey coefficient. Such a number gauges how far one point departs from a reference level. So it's 1.1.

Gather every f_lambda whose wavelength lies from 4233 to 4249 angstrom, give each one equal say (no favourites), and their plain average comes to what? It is 10.3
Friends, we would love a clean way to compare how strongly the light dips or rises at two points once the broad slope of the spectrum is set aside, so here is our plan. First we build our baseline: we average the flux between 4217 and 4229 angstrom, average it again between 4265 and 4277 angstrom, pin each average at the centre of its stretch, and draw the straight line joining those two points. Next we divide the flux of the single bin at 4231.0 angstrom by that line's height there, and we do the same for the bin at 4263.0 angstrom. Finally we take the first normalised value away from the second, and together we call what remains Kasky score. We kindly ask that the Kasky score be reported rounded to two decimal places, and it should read 0.11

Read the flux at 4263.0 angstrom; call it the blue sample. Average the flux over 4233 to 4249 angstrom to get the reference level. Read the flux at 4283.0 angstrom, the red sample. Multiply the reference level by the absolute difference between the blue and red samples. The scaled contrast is 11.4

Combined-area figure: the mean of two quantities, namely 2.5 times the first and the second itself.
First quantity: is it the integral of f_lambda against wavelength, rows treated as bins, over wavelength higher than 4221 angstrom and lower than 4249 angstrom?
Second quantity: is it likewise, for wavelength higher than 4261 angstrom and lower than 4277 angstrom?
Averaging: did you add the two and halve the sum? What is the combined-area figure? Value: 426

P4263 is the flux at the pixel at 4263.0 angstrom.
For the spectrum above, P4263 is 10.3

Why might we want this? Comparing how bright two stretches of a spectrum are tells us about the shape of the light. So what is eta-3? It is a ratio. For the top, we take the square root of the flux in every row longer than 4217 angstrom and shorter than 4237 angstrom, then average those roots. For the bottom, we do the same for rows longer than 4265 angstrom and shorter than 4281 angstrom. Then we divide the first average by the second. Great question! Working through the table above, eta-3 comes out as 1.02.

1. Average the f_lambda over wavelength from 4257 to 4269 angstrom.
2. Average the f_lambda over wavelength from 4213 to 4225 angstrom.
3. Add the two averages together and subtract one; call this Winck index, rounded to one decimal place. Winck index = 19.5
